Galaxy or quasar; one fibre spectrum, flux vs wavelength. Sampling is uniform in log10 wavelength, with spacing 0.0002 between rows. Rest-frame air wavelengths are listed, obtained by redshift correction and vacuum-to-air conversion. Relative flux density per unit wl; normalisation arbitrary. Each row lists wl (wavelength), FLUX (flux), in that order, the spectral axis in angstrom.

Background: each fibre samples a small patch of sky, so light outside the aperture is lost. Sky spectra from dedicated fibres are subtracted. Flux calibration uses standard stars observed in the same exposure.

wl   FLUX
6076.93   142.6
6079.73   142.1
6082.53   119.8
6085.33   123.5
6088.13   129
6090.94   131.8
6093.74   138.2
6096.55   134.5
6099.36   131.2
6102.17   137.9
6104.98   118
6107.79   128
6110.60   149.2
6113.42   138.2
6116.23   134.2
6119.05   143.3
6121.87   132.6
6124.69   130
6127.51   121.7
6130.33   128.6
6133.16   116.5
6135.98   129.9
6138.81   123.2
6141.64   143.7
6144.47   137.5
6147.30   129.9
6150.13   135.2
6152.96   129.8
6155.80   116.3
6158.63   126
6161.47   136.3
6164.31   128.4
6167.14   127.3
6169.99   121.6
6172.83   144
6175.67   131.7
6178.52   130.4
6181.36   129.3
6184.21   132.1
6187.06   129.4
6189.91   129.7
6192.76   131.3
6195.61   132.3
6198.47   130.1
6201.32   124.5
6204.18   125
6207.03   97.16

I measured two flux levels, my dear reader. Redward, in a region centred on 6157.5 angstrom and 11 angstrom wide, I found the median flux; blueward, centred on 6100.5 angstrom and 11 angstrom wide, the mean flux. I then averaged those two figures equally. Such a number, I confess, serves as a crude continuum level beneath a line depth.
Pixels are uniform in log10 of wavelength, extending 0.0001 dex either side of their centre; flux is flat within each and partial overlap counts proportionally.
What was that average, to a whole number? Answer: 129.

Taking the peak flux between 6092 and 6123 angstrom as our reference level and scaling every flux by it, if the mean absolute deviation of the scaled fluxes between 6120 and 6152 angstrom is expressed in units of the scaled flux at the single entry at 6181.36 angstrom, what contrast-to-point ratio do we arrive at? 0.042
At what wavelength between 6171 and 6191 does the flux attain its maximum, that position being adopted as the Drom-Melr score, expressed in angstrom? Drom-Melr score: 6172.83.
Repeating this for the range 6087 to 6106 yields 6093.74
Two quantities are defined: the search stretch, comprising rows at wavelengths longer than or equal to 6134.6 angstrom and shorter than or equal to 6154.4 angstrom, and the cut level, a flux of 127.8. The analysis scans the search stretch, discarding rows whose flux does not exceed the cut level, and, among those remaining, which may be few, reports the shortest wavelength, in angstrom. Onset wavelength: 6135.98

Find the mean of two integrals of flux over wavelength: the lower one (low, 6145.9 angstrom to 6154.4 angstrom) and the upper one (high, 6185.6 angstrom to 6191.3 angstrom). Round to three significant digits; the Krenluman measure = 928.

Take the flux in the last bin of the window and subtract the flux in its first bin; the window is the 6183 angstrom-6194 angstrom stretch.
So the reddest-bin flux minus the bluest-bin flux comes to -1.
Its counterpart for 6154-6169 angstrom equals 11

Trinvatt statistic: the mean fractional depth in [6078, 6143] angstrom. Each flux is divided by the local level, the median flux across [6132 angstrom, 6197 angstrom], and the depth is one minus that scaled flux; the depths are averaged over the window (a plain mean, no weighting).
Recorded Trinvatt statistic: -0.013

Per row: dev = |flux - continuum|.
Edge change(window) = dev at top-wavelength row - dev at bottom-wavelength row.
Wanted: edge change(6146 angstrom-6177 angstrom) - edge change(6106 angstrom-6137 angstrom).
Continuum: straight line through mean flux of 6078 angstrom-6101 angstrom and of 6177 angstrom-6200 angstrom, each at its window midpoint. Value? 2.2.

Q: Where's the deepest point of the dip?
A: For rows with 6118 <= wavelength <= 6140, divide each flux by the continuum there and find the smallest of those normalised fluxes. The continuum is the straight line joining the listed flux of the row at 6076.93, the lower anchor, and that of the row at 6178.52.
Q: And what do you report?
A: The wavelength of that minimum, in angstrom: 6133.16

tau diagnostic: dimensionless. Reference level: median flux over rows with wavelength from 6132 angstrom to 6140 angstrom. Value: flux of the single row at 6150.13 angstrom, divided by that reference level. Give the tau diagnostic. 1.10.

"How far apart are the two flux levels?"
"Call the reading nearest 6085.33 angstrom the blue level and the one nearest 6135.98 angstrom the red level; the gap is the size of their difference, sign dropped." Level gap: 6.4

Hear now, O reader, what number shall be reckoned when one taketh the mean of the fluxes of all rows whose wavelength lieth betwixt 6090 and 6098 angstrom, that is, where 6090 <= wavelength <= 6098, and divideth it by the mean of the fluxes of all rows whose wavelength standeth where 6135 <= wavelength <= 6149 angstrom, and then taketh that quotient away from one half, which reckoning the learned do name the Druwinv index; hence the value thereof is -0.52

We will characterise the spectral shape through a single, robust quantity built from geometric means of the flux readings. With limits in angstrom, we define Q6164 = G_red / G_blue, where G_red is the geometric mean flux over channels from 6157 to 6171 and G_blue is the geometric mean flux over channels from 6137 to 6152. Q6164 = 0.96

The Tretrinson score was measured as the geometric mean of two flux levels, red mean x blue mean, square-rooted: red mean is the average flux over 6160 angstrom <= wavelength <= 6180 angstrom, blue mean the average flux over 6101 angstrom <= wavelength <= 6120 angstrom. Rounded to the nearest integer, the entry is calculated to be 133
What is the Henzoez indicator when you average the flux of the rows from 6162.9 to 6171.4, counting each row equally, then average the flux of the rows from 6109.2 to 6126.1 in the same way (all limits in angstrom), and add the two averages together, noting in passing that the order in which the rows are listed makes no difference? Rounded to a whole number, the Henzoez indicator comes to 264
